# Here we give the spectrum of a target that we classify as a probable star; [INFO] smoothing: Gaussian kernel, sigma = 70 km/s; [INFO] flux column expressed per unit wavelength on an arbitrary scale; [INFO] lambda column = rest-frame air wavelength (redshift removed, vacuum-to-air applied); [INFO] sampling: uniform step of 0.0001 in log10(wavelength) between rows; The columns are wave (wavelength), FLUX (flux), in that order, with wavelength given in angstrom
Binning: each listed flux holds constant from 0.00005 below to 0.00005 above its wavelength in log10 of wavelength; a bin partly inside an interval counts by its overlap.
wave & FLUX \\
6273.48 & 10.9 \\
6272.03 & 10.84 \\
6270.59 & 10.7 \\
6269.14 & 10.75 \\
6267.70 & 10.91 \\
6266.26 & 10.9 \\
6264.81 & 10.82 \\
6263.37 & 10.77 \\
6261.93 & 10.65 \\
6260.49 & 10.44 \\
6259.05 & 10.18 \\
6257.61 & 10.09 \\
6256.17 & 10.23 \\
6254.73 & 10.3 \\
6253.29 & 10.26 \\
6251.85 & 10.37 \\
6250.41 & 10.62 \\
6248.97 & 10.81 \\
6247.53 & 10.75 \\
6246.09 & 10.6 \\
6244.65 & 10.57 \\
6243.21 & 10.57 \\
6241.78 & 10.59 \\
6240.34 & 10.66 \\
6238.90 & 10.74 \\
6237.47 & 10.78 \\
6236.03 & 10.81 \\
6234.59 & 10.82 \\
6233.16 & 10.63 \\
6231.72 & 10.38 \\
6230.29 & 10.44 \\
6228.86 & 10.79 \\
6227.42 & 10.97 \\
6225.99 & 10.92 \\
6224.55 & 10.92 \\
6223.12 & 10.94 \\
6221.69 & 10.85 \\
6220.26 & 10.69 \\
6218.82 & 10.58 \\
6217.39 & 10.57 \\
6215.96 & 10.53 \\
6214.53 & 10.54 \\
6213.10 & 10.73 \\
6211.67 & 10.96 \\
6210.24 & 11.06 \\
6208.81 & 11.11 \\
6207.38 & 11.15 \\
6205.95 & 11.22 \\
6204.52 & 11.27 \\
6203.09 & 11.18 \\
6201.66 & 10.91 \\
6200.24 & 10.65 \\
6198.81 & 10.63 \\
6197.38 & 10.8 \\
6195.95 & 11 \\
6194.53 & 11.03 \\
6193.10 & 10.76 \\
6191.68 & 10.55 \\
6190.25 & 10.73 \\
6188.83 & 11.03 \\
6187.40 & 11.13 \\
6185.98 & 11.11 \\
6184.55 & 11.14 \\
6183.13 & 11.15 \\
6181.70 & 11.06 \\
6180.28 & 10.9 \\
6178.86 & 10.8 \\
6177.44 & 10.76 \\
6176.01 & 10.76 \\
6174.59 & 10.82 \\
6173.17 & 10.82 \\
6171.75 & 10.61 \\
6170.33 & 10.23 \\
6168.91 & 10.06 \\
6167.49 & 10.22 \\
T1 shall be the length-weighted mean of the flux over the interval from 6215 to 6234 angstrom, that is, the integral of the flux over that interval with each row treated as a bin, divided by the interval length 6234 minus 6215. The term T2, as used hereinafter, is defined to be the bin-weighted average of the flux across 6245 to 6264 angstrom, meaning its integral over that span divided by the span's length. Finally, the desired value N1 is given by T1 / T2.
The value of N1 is 1.02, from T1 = 10.7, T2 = 10.5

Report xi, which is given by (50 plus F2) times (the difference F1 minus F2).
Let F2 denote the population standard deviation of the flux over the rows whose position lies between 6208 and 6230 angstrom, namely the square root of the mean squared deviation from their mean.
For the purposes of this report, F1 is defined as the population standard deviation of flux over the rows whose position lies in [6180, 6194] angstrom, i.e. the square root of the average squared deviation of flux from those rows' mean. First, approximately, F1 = 0.200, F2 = 0.19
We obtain 0.6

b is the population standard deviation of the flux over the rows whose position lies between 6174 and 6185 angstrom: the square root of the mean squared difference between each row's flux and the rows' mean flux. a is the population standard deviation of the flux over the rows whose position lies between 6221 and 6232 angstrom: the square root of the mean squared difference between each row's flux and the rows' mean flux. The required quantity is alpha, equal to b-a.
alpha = -0.062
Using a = 0.22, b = 0.157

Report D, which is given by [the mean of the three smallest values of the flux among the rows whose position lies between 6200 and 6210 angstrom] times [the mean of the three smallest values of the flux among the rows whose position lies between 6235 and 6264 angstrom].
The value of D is 111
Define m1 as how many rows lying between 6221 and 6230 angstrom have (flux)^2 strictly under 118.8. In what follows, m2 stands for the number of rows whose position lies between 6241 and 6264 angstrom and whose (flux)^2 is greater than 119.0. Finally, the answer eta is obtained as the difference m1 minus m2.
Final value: 2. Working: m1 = 2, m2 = 0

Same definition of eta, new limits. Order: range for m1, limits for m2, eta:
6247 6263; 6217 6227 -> 8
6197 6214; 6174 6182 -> 3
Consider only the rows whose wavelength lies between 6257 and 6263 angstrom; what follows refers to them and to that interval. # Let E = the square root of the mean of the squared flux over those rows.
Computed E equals 10.3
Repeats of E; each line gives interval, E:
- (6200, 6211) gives 11.1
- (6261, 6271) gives 10.8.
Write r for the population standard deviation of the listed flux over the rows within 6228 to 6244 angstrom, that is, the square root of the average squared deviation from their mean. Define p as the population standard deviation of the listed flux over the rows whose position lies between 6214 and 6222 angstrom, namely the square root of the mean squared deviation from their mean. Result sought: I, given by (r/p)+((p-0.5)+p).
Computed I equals 1.00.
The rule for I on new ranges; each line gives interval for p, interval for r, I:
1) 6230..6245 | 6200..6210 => 1.23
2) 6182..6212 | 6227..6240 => 0.78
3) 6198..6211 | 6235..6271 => 0.97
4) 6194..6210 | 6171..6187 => 0.75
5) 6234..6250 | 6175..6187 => 1.34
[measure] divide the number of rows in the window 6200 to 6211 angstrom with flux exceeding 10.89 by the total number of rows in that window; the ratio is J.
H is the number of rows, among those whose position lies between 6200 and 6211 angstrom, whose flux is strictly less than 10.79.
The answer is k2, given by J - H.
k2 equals 0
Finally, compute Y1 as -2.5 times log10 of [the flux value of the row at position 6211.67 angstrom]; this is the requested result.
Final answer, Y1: -2.60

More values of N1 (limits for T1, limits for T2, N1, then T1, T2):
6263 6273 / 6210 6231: 1.00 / 10.8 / 10.8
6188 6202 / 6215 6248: 1.01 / 10.8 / 10.7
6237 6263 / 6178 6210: 0.96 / 10.5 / 11.0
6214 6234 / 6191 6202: 0.99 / 10.7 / 10.8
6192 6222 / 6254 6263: 1.05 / 10.9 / 10.3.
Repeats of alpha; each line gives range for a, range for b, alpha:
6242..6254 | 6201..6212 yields -0.053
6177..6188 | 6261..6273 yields -0.065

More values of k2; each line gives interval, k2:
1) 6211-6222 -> -6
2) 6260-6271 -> -5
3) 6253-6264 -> -8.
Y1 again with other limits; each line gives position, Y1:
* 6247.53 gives -2.58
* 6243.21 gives -2.56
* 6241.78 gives -2.56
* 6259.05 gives -2.52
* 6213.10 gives -2.58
